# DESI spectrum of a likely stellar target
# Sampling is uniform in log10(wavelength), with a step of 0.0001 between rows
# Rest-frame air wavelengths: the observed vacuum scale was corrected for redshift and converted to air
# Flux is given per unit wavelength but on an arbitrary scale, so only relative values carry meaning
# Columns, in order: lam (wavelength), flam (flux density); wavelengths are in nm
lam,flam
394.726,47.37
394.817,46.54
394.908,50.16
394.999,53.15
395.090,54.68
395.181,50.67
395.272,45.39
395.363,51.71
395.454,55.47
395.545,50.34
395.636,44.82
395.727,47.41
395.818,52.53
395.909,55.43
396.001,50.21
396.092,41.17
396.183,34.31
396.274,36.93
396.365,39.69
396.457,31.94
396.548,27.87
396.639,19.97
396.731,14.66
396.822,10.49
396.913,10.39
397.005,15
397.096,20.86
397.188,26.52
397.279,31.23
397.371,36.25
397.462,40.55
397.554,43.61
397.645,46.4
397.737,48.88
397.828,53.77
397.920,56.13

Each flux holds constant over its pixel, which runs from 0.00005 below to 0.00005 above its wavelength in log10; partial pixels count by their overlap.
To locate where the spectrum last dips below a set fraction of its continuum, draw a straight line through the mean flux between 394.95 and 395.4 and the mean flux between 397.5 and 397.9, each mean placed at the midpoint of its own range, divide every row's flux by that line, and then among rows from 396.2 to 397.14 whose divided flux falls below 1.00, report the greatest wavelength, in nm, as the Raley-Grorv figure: 397.096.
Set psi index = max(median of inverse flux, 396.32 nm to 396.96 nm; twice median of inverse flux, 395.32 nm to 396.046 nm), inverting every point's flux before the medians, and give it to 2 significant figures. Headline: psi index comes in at 0.050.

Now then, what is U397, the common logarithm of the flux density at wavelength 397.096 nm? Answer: 1.32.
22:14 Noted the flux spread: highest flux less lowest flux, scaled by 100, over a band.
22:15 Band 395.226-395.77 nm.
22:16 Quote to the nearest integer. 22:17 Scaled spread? 1065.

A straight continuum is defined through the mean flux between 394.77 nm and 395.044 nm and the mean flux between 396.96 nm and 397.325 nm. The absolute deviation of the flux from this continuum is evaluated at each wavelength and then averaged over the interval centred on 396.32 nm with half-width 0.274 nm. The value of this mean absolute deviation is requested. 3.2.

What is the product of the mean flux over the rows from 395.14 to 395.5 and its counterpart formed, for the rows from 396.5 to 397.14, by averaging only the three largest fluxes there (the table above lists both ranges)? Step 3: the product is 1164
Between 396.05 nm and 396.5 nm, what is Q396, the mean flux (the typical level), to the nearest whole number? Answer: 37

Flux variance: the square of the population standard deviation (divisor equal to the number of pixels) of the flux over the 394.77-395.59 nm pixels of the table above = 10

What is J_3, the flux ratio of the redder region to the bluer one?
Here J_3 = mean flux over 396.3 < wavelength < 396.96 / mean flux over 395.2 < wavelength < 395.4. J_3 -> 0.46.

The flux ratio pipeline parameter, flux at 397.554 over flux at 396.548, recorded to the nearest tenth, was 1.6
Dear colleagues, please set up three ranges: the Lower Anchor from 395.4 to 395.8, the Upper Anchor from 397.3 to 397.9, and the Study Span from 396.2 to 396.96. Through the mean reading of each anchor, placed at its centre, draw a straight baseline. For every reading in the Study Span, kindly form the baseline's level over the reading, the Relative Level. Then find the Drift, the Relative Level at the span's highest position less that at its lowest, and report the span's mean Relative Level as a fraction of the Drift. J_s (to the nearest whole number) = 1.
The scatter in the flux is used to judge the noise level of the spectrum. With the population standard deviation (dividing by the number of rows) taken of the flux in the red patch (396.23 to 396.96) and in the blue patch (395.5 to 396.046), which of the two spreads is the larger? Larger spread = 11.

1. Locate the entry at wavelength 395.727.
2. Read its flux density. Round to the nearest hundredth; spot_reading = 47.41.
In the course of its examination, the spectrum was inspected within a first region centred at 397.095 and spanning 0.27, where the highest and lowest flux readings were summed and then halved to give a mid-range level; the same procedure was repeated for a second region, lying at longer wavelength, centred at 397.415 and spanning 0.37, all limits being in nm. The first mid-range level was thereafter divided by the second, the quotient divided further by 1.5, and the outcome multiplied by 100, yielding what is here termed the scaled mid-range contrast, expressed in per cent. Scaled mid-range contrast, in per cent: 37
